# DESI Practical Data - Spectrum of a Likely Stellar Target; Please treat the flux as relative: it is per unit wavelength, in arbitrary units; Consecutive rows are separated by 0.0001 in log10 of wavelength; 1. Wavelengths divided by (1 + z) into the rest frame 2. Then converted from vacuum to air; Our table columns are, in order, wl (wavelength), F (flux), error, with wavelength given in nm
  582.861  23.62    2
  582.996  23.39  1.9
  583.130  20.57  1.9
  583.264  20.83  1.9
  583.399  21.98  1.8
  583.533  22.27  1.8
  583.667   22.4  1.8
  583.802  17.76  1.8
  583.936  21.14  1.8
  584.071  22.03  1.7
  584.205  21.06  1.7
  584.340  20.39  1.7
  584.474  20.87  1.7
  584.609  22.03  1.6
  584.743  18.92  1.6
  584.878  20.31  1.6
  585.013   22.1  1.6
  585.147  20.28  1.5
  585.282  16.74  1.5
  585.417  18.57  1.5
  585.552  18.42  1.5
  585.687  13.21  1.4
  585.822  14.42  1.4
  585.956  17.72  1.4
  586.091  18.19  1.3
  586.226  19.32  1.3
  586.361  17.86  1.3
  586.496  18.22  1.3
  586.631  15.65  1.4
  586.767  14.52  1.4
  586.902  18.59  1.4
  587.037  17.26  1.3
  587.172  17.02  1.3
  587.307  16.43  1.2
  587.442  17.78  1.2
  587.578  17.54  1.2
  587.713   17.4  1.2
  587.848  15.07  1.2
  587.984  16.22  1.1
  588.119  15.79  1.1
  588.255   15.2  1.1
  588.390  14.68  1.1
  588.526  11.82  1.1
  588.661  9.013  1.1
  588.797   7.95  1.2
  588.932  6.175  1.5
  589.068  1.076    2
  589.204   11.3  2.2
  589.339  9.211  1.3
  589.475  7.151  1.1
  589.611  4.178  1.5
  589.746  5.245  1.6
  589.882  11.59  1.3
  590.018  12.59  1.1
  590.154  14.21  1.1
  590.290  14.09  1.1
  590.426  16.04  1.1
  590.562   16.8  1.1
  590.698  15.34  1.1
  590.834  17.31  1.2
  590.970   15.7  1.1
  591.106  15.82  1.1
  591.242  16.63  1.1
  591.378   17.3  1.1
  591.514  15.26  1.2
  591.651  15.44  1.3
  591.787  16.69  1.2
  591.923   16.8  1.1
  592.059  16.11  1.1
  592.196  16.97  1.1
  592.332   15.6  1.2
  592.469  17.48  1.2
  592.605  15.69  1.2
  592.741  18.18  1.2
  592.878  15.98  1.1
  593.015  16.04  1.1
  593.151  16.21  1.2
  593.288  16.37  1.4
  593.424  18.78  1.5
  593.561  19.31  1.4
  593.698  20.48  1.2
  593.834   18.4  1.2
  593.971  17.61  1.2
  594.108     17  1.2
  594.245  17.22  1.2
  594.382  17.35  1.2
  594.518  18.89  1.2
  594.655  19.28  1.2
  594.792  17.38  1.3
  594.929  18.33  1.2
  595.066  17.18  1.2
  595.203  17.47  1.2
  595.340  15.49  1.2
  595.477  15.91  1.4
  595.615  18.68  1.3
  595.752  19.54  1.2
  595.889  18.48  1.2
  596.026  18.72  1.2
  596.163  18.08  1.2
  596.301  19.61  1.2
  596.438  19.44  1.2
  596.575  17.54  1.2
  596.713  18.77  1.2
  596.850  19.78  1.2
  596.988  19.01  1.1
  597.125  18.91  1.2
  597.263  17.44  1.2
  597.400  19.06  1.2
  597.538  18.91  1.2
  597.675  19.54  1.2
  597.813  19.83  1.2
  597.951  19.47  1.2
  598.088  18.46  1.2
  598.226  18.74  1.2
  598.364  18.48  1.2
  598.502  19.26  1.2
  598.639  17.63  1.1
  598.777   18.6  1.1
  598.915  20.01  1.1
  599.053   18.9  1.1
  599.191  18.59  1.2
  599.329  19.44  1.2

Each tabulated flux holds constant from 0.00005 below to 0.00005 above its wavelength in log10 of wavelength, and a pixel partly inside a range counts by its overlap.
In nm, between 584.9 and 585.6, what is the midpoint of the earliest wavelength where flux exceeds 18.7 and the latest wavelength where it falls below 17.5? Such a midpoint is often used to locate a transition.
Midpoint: 585.15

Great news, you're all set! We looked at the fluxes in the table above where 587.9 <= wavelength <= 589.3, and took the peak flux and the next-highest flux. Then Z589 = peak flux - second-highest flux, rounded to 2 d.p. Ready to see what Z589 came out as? 0.43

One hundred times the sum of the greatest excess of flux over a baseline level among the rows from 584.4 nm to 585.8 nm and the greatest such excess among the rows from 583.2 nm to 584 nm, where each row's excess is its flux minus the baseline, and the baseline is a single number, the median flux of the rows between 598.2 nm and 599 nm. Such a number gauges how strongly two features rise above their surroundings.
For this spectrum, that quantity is 716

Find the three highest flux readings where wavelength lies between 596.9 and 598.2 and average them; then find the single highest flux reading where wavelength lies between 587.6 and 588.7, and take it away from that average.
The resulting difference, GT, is 2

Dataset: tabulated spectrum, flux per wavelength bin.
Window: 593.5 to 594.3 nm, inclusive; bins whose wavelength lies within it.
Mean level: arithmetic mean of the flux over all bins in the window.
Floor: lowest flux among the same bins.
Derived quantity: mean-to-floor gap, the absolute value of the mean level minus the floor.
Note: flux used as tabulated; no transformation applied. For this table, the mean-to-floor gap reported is 1.3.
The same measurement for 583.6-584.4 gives 3.0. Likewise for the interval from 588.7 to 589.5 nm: 6.1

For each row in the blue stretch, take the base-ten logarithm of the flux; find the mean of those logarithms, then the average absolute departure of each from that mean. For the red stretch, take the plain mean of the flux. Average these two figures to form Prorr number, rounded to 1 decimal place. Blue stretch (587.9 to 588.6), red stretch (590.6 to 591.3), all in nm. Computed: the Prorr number 8.1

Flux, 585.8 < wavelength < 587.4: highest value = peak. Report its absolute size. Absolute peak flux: 19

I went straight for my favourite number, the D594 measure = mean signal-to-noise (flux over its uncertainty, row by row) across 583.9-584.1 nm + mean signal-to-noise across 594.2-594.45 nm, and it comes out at 27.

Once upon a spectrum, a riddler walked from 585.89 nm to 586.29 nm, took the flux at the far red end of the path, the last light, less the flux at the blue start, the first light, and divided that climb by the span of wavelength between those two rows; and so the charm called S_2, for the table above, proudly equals 6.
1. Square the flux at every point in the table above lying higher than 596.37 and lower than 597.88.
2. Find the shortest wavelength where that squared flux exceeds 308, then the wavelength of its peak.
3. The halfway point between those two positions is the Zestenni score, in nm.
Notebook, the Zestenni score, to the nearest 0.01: 597.13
